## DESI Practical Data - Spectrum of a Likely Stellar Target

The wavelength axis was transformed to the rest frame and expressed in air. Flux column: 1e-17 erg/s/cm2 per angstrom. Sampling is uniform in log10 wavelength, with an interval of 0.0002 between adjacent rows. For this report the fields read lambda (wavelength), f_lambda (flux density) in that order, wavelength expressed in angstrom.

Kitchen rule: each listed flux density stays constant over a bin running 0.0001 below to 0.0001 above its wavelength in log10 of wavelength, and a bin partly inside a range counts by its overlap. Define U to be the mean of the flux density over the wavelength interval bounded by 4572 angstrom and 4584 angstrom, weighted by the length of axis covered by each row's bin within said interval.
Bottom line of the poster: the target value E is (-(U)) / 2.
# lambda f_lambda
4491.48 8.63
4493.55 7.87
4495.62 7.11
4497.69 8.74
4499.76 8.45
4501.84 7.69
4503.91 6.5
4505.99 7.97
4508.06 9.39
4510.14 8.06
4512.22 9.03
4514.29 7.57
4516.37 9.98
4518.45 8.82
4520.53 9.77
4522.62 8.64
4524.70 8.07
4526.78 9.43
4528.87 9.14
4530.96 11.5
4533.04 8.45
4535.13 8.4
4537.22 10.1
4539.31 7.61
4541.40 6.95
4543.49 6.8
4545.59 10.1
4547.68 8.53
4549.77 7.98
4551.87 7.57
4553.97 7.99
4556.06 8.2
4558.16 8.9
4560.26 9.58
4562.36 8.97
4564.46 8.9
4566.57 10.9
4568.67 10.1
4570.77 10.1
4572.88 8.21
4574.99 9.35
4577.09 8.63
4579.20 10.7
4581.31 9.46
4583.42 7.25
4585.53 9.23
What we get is -4.5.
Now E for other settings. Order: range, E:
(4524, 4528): -4.4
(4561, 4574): -4.8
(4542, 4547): -4.2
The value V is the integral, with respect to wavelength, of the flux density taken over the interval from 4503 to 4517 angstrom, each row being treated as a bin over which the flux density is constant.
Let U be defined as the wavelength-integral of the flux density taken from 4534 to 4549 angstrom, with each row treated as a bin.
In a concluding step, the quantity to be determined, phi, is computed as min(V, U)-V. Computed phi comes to 0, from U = 125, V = 116.6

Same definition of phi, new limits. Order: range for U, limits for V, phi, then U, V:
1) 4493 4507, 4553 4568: -28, 109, 136.5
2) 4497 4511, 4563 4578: -28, 113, 141.8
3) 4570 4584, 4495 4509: 0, 128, 111.9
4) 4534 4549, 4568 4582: -8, 125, 132.9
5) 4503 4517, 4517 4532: -24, 117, 140.3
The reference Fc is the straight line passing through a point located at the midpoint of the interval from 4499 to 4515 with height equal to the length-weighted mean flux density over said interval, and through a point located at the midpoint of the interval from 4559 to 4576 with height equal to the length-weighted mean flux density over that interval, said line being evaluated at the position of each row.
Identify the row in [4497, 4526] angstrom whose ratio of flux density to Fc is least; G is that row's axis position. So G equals 4503.91 angstrom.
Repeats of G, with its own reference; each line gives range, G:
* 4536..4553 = 4543.49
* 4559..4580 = 4572.88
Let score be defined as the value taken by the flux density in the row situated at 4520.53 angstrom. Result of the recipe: 9.77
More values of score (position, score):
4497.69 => 8.74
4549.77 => 7.98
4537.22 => 10.1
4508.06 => 9.39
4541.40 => 6.95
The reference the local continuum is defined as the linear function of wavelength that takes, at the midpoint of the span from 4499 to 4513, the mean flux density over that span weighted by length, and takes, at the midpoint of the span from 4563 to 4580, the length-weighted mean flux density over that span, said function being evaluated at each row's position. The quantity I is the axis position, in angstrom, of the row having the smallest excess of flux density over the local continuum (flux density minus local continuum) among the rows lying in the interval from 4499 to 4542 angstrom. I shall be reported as 4541.40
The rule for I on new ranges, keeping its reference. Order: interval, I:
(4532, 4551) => 4543.49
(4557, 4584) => 4583.42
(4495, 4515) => 4503.91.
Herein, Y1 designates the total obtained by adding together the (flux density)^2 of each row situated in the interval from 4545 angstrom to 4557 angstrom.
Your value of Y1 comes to 427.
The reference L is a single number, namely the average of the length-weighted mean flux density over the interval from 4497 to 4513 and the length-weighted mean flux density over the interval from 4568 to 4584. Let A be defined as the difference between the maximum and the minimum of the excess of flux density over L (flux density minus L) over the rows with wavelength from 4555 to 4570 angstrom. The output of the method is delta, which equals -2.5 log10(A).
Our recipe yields -1.08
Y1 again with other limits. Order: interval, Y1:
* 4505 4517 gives 455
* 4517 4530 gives 485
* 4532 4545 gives 396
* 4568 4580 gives 548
